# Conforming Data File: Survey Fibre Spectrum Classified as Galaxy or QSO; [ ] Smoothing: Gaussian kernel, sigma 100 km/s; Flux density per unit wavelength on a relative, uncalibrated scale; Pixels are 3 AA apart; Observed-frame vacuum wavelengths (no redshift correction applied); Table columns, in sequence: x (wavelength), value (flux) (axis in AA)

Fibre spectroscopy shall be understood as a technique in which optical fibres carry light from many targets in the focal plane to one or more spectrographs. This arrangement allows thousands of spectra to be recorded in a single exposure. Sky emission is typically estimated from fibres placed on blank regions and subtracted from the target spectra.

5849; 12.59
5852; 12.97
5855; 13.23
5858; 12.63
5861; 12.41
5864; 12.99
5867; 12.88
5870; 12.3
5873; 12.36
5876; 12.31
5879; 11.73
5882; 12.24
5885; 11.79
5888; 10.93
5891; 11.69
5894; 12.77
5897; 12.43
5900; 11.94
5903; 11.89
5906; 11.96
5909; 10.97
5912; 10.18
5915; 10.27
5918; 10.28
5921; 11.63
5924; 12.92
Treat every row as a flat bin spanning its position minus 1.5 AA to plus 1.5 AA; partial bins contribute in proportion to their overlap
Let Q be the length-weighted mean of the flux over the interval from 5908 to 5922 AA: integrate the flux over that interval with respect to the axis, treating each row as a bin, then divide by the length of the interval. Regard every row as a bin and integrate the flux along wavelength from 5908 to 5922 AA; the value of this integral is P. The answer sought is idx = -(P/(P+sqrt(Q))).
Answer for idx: -0.979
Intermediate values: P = 149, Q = 10.6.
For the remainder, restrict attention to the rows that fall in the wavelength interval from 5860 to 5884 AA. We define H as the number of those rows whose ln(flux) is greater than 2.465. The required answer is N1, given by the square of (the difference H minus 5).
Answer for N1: 4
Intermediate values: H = 7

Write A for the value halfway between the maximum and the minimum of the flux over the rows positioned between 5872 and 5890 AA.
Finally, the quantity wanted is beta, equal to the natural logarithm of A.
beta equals 2.45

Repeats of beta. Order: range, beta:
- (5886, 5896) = 2.47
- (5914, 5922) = 2.39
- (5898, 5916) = 2.40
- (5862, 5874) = 2.54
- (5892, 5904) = 2.51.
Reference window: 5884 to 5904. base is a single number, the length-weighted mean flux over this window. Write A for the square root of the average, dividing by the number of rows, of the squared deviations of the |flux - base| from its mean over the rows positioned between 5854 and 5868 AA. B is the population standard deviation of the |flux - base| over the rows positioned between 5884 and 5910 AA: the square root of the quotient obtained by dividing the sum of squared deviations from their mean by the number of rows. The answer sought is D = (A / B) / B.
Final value 1.9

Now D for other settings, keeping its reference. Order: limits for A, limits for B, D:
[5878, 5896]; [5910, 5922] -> 0.9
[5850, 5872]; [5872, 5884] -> 37.8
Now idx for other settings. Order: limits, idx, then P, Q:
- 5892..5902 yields -0.972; 123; 12.3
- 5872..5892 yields -0.986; 237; 11.9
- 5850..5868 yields -0.985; 231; 12.8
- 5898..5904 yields -0.954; 72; 12.0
